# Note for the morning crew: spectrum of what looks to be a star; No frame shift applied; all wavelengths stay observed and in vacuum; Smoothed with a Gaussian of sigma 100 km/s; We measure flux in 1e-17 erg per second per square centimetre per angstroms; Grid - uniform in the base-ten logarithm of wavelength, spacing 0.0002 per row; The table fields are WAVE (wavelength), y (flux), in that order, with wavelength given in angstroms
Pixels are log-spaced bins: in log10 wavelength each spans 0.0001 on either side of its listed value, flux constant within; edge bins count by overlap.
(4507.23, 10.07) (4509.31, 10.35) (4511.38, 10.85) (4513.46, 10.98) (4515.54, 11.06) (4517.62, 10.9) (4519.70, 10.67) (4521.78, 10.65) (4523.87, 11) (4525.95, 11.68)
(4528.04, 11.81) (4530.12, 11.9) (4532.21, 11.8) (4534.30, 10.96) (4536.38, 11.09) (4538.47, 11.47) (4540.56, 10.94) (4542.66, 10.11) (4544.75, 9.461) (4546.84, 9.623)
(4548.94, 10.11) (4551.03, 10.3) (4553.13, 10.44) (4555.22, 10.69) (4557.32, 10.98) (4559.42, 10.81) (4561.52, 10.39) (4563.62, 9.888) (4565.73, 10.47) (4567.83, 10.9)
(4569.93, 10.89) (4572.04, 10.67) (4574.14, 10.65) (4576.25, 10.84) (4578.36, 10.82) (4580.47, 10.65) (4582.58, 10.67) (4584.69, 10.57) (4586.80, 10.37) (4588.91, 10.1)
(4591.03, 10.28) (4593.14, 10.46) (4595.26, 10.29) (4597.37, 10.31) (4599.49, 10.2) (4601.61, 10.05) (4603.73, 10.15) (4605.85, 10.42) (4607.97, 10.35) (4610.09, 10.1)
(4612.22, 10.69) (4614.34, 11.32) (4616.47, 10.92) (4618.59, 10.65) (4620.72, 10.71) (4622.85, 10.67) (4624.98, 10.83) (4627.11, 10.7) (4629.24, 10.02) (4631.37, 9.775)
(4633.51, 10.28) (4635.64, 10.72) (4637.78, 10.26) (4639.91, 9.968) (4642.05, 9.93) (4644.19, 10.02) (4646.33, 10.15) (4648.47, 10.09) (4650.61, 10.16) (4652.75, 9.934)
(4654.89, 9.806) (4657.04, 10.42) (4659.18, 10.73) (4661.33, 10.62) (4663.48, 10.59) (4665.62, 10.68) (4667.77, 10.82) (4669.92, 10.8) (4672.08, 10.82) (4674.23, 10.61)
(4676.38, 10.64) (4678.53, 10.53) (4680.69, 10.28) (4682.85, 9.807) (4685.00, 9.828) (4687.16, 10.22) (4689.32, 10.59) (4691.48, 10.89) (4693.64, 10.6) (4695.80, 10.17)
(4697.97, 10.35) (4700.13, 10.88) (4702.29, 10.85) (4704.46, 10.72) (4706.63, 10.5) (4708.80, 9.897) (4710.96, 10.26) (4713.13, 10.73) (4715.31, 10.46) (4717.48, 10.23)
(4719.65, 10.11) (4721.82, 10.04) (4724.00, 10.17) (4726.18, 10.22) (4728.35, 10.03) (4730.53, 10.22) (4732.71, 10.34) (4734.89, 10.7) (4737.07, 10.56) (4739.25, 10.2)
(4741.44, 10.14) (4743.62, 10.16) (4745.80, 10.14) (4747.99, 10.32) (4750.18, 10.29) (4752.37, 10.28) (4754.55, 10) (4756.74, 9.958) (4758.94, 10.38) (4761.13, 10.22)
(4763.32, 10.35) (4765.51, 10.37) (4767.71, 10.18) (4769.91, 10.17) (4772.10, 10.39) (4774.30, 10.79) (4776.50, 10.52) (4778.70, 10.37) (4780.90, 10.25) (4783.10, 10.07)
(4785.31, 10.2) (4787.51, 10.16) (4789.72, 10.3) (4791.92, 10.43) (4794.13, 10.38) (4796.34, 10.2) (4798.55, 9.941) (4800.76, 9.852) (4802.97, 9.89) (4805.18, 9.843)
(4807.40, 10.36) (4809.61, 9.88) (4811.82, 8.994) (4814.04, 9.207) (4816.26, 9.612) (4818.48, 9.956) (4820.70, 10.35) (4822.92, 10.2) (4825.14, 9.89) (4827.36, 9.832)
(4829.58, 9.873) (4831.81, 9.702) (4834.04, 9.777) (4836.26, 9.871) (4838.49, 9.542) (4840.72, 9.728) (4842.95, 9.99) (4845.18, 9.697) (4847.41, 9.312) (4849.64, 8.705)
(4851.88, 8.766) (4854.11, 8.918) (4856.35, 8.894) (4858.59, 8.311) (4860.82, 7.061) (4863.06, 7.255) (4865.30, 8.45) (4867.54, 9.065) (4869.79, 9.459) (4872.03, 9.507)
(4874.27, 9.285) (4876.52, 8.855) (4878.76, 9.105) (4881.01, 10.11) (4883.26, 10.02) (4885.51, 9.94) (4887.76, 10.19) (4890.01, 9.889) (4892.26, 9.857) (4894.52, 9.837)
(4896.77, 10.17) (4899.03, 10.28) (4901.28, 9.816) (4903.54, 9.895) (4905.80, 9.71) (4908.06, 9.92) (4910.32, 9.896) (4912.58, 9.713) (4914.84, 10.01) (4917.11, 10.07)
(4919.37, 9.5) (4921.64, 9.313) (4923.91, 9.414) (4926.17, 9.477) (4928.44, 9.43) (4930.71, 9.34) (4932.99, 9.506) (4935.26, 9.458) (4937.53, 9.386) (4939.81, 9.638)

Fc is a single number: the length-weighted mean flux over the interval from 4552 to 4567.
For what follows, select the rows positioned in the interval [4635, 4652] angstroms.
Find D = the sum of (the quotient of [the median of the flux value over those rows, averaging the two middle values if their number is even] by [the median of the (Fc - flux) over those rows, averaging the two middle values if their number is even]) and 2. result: 27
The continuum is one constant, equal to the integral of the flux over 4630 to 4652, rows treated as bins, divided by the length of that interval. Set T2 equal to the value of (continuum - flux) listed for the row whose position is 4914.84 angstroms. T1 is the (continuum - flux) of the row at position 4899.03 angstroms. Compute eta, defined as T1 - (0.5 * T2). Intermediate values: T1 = -0.15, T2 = 0.1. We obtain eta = -0.2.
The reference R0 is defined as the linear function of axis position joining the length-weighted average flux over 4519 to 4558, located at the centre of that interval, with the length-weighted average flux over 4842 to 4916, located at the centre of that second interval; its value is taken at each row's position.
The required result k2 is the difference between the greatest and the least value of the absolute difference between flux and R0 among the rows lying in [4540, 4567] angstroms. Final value 1.27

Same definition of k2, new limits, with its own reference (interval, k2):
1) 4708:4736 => 0.70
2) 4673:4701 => 0.73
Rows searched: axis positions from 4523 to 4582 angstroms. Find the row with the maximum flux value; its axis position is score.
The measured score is 4530.12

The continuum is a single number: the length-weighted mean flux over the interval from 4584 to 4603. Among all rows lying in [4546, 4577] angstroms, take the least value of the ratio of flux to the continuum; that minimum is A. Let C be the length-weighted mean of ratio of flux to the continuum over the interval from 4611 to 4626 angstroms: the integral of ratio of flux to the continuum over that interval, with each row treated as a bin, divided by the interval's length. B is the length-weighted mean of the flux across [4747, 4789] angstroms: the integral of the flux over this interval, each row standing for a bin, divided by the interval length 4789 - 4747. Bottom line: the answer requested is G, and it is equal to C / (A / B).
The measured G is 11.6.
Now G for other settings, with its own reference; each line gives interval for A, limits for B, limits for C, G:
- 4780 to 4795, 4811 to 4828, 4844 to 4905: 9.0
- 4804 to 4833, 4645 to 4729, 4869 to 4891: 11.1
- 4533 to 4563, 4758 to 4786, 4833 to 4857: 10.3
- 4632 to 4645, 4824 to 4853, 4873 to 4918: 9.5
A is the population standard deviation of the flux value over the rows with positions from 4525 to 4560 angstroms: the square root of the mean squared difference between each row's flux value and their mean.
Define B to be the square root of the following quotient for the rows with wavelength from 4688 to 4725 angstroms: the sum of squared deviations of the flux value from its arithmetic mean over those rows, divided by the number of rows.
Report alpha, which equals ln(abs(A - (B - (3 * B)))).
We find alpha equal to 0.3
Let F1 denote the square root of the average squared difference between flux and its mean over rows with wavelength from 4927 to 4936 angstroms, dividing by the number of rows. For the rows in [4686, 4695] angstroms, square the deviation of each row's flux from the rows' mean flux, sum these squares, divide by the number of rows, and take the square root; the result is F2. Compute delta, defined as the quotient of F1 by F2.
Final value 0.25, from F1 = 0.06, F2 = 0.24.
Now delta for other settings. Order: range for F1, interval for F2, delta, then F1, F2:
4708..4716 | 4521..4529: 0.63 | 0.30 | 0.48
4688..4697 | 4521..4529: 0.54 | 0.26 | 0.48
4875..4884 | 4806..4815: 1.01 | 0.55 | 0.54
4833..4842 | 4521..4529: 0.25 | 0.12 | 0.48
